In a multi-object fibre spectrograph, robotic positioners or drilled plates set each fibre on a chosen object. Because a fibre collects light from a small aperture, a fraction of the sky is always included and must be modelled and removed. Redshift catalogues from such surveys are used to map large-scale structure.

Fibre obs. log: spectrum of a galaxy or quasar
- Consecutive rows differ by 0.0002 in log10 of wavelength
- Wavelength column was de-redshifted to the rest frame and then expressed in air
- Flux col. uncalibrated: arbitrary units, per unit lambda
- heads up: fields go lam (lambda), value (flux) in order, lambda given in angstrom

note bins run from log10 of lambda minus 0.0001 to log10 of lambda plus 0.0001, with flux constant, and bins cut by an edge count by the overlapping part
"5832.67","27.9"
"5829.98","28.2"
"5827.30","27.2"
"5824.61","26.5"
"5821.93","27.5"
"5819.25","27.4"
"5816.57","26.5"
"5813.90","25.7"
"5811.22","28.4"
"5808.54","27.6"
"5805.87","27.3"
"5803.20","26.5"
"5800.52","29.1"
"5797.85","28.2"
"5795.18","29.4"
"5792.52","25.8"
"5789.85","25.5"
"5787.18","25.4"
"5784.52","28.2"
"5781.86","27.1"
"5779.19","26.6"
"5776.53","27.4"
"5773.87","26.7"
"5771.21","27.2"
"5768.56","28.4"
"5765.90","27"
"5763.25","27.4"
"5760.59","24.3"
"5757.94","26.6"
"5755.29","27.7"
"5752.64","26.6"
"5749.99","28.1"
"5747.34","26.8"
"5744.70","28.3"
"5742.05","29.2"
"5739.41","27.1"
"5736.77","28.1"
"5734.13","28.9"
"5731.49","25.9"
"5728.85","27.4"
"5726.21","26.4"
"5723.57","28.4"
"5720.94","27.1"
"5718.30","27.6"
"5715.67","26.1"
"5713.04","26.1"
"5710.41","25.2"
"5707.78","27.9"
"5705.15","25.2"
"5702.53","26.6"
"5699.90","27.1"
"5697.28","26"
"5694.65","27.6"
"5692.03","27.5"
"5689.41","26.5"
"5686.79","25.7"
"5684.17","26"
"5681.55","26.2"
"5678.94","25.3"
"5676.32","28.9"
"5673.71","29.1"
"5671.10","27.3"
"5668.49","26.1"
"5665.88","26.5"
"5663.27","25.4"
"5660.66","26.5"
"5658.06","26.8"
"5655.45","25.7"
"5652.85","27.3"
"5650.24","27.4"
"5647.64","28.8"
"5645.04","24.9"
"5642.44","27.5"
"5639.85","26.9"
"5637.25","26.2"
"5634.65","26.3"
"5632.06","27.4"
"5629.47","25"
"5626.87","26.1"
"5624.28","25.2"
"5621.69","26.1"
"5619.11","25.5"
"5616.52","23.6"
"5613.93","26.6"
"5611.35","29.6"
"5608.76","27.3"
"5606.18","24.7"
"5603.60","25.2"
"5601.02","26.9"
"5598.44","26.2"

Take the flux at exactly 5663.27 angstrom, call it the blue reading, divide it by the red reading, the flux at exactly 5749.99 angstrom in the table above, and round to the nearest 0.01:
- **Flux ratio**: 0.90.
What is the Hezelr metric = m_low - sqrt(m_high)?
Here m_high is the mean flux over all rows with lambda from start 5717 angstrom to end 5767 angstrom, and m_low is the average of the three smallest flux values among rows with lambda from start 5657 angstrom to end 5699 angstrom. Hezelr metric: 20.2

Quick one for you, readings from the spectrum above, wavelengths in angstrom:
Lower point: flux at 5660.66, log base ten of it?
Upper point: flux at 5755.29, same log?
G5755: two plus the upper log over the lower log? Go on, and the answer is 3.01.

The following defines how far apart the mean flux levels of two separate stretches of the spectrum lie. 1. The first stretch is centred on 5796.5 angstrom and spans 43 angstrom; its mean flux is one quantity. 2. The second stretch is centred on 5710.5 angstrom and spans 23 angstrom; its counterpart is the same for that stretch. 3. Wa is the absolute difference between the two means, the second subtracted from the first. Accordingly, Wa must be 0.6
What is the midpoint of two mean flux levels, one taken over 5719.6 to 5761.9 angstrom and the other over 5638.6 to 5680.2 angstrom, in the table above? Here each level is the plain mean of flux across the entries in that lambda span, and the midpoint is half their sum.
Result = 27.1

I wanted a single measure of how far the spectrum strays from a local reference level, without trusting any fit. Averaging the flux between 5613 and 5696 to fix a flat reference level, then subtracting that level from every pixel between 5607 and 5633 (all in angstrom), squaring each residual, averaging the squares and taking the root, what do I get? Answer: 1.57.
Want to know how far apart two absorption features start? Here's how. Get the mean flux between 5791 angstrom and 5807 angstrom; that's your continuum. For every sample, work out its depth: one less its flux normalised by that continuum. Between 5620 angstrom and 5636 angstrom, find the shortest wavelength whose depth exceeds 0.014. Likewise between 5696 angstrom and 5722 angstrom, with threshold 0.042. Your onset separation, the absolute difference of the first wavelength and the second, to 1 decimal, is 75.6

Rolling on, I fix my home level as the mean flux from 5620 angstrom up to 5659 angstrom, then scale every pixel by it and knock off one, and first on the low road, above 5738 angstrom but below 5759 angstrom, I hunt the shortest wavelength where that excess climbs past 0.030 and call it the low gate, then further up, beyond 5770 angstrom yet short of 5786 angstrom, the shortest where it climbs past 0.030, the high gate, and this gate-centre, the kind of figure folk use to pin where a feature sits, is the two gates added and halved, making 5759.3 angstrom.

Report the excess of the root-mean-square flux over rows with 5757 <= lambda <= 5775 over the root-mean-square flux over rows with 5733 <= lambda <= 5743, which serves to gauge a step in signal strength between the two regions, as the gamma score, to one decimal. -1.5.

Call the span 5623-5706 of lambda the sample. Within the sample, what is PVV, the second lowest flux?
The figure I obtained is 25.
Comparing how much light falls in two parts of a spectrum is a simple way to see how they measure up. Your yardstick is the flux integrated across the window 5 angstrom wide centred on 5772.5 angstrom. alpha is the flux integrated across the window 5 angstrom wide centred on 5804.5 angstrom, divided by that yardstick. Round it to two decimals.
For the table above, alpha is 1.00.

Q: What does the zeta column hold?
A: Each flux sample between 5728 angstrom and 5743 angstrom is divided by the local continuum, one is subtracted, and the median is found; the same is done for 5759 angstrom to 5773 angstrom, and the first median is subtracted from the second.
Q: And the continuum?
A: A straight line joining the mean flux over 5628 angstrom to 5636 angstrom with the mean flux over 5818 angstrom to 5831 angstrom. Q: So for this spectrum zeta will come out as -0.029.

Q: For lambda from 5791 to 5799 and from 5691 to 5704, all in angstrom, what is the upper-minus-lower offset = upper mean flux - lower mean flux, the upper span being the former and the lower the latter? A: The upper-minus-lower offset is 0.8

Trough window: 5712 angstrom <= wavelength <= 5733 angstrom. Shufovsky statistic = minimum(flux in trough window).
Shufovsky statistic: 25.9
